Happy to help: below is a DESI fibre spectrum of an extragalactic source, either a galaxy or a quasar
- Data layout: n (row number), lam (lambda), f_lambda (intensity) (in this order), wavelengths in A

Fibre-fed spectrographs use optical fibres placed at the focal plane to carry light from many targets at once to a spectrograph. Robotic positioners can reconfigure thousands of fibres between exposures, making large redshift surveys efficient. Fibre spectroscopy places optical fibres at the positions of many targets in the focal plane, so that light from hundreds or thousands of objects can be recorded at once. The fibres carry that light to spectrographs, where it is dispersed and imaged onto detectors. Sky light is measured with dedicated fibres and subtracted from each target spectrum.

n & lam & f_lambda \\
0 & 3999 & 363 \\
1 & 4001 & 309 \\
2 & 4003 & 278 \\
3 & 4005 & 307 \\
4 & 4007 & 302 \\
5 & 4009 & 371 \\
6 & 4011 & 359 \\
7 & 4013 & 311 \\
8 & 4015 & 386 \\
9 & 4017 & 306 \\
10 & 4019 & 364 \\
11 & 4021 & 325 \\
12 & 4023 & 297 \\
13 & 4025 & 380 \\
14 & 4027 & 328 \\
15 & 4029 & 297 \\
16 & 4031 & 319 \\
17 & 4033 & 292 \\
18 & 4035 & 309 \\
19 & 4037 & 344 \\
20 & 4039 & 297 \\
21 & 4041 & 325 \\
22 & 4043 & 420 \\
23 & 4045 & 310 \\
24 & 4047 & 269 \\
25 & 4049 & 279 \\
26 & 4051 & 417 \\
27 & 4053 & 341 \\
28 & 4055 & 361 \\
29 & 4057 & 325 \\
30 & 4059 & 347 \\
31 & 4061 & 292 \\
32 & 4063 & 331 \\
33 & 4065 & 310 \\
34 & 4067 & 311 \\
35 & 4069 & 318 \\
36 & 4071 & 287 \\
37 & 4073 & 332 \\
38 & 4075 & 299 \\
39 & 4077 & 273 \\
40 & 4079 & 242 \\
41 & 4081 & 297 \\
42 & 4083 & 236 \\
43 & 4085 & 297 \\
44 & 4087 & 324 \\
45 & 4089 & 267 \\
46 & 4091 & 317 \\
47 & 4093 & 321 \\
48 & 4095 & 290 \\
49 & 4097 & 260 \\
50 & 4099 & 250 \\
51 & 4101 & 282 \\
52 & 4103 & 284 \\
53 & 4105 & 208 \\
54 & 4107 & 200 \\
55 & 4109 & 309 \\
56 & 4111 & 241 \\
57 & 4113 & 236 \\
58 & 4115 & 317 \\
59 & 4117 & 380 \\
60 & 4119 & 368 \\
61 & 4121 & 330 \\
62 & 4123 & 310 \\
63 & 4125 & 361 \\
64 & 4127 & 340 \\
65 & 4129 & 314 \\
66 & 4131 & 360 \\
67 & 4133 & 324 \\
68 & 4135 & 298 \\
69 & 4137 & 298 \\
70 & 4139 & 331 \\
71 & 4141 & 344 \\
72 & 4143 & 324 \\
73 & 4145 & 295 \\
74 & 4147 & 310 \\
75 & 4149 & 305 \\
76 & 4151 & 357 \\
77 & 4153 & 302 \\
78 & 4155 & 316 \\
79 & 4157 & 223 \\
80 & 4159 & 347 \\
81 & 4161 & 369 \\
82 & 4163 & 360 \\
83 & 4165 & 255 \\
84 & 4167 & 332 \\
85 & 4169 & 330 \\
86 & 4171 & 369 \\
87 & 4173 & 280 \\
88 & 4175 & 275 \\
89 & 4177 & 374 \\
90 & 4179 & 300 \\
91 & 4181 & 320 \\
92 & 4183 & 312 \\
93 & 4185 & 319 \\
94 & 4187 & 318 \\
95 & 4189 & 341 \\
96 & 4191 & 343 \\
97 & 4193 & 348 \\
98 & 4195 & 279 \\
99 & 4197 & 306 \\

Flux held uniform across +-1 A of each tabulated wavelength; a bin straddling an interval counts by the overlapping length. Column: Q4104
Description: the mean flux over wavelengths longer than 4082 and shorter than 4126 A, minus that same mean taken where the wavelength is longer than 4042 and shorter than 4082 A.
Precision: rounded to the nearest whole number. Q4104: -28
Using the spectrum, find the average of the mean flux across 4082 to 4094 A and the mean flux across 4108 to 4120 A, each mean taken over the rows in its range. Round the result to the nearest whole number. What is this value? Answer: 301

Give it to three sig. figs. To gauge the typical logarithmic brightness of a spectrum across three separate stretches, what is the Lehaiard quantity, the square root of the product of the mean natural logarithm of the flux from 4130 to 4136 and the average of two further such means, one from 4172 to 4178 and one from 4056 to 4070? 5.77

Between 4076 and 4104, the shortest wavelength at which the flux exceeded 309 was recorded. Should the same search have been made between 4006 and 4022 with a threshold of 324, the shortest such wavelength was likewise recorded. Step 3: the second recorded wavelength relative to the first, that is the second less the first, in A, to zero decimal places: -78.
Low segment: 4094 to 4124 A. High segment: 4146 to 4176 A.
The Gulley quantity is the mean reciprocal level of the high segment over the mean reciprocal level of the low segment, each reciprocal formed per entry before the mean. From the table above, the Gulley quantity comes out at 0.89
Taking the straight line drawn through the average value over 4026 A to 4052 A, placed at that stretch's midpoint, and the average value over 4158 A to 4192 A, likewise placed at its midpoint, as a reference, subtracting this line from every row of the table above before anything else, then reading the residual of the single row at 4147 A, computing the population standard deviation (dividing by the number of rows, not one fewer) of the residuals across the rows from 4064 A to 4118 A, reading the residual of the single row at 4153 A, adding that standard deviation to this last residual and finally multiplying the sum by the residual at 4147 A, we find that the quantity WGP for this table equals -258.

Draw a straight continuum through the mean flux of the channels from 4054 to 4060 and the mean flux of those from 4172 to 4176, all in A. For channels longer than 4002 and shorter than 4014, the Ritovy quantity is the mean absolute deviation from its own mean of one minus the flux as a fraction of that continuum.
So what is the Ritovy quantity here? 0.080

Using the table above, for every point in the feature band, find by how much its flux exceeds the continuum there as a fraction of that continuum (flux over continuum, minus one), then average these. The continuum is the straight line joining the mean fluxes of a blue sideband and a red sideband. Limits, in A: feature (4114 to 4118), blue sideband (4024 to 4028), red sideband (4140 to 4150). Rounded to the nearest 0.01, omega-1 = 0.07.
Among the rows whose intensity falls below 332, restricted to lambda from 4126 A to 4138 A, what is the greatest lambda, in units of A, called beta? 4137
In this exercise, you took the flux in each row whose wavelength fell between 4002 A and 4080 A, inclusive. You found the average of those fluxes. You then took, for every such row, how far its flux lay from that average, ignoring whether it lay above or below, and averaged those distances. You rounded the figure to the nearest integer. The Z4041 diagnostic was 30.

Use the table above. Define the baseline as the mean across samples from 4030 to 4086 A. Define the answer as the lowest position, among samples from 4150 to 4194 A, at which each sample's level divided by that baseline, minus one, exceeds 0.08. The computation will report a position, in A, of 4151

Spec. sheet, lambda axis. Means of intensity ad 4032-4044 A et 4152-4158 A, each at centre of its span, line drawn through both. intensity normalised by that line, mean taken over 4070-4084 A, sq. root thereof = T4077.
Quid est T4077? 0.95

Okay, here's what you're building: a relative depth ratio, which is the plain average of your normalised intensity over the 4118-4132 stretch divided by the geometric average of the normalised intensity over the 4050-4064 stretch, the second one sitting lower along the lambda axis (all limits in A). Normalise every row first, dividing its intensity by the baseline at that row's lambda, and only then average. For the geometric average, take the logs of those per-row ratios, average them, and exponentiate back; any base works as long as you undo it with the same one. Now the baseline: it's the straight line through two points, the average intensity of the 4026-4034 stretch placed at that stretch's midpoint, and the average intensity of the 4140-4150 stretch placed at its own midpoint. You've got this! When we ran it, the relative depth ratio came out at 0.98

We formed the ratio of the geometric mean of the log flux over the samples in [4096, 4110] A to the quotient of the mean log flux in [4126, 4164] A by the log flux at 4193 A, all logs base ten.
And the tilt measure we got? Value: 2.44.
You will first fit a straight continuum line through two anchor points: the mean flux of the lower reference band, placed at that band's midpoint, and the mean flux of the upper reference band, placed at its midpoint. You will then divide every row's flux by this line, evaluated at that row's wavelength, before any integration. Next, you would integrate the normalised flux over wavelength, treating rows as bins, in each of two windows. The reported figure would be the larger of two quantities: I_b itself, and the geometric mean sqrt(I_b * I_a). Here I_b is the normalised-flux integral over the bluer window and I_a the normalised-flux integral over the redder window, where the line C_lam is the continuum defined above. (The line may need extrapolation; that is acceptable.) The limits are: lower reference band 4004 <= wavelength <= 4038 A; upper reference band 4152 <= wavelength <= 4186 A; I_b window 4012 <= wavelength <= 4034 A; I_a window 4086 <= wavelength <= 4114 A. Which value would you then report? 23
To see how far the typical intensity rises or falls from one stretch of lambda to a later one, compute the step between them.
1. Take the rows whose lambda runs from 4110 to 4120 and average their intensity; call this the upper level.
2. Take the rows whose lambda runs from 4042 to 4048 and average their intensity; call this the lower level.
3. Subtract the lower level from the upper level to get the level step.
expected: -25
